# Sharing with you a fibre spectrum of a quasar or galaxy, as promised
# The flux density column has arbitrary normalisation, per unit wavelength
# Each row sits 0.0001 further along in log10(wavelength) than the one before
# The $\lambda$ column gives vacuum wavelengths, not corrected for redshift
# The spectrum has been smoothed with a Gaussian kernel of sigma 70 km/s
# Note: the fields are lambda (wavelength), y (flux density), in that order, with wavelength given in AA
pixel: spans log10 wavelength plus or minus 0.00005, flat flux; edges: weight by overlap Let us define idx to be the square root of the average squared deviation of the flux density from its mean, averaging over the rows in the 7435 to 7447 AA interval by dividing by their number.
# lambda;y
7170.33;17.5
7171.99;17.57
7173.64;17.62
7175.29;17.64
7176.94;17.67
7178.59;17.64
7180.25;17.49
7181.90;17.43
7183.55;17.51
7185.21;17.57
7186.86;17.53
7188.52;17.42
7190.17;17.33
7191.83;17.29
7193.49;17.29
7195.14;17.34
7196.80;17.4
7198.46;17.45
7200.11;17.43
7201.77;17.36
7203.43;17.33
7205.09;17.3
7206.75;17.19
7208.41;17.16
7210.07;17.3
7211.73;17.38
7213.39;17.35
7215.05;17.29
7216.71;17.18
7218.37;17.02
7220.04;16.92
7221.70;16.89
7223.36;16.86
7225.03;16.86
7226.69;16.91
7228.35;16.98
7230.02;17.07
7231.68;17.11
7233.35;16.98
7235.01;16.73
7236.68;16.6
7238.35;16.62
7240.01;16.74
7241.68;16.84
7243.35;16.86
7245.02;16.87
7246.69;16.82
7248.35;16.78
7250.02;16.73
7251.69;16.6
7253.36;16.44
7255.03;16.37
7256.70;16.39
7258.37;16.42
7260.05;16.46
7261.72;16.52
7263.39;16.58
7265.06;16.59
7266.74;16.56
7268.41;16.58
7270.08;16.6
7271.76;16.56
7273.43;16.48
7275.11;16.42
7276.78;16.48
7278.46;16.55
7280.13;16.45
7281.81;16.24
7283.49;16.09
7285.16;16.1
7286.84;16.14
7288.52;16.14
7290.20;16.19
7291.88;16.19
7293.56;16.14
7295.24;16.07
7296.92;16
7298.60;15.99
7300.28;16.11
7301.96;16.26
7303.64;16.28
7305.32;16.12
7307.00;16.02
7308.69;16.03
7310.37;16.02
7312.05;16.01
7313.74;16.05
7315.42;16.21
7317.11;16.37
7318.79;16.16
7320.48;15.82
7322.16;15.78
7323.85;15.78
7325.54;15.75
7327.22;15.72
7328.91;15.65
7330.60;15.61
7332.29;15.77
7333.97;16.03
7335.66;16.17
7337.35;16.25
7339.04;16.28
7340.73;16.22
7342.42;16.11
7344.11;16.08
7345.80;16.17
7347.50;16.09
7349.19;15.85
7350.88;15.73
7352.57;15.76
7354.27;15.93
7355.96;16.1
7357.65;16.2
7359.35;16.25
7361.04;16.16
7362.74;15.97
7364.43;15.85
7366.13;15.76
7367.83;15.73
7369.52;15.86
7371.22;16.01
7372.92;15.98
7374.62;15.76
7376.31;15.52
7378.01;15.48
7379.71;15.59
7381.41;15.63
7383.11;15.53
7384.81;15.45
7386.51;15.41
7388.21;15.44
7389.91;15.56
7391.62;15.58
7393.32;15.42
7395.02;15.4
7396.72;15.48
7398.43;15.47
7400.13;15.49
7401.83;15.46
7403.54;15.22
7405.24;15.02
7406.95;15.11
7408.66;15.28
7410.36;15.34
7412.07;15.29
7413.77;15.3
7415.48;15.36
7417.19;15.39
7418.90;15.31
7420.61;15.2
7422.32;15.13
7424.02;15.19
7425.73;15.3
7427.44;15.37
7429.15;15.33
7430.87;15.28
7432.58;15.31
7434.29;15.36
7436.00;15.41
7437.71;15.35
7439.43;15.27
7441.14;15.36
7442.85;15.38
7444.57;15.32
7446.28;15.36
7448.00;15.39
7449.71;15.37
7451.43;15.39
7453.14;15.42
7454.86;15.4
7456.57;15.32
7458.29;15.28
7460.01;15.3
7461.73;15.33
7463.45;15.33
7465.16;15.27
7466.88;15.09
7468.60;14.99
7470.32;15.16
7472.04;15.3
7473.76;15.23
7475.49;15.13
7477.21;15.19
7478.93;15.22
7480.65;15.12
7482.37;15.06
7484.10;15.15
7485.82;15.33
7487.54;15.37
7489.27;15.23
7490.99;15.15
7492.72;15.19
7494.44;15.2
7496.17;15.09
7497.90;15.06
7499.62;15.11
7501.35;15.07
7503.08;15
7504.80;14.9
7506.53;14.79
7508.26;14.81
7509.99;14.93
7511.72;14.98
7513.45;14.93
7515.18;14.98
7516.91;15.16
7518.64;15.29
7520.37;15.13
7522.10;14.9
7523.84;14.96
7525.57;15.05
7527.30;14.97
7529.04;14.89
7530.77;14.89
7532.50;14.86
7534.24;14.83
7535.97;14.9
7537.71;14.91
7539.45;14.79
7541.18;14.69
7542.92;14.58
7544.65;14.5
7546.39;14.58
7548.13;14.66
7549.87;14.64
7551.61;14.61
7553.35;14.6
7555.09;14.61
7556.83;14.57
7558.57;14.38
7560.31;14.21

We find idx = 0.041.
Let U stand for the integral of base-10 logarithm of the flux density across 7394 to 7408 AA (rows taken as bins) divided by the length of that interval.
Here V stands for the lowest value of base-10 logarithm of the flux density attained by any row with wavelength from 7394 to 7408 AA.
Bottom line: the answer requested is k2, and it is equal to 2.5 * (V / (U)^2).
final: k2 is 2.09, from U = 1.19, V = 1.18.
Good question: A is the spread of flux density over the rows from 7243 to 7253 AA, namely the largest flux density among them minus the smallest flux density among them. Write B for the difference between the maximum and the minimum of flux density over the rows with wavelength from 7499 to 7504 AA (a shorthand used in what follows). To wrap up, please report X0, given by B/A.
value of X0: 0.4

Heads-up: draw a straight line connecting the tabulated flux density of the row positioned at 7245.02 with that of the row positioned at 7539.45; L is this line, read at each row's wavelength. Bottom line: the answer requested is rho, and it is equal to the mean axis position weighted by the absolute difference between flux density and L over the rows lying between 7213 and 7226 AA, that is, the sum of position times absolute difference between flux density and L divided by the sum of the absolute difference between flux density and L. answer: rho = 7218.7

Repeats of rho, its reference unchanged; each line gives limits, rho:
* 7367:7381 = 7375.3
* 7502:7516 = 7507.4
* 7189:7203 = 7197.7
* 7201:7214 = 7208.3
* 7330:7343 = 7332.9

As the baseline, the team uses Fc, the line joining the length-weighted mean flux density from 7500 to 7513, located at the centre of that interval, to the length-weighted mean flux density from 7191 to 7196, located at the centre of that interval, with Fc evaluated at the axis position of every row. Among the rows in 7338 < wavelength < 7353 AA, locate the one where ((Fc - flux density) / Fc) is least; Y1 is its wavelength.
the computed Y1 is 7339.04 AA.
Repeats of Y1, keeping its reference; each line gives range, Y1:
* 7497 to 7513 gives 7499.62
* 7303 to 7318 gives 7317.11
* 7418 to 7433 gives 7427.44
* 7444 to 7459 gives 7453.14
